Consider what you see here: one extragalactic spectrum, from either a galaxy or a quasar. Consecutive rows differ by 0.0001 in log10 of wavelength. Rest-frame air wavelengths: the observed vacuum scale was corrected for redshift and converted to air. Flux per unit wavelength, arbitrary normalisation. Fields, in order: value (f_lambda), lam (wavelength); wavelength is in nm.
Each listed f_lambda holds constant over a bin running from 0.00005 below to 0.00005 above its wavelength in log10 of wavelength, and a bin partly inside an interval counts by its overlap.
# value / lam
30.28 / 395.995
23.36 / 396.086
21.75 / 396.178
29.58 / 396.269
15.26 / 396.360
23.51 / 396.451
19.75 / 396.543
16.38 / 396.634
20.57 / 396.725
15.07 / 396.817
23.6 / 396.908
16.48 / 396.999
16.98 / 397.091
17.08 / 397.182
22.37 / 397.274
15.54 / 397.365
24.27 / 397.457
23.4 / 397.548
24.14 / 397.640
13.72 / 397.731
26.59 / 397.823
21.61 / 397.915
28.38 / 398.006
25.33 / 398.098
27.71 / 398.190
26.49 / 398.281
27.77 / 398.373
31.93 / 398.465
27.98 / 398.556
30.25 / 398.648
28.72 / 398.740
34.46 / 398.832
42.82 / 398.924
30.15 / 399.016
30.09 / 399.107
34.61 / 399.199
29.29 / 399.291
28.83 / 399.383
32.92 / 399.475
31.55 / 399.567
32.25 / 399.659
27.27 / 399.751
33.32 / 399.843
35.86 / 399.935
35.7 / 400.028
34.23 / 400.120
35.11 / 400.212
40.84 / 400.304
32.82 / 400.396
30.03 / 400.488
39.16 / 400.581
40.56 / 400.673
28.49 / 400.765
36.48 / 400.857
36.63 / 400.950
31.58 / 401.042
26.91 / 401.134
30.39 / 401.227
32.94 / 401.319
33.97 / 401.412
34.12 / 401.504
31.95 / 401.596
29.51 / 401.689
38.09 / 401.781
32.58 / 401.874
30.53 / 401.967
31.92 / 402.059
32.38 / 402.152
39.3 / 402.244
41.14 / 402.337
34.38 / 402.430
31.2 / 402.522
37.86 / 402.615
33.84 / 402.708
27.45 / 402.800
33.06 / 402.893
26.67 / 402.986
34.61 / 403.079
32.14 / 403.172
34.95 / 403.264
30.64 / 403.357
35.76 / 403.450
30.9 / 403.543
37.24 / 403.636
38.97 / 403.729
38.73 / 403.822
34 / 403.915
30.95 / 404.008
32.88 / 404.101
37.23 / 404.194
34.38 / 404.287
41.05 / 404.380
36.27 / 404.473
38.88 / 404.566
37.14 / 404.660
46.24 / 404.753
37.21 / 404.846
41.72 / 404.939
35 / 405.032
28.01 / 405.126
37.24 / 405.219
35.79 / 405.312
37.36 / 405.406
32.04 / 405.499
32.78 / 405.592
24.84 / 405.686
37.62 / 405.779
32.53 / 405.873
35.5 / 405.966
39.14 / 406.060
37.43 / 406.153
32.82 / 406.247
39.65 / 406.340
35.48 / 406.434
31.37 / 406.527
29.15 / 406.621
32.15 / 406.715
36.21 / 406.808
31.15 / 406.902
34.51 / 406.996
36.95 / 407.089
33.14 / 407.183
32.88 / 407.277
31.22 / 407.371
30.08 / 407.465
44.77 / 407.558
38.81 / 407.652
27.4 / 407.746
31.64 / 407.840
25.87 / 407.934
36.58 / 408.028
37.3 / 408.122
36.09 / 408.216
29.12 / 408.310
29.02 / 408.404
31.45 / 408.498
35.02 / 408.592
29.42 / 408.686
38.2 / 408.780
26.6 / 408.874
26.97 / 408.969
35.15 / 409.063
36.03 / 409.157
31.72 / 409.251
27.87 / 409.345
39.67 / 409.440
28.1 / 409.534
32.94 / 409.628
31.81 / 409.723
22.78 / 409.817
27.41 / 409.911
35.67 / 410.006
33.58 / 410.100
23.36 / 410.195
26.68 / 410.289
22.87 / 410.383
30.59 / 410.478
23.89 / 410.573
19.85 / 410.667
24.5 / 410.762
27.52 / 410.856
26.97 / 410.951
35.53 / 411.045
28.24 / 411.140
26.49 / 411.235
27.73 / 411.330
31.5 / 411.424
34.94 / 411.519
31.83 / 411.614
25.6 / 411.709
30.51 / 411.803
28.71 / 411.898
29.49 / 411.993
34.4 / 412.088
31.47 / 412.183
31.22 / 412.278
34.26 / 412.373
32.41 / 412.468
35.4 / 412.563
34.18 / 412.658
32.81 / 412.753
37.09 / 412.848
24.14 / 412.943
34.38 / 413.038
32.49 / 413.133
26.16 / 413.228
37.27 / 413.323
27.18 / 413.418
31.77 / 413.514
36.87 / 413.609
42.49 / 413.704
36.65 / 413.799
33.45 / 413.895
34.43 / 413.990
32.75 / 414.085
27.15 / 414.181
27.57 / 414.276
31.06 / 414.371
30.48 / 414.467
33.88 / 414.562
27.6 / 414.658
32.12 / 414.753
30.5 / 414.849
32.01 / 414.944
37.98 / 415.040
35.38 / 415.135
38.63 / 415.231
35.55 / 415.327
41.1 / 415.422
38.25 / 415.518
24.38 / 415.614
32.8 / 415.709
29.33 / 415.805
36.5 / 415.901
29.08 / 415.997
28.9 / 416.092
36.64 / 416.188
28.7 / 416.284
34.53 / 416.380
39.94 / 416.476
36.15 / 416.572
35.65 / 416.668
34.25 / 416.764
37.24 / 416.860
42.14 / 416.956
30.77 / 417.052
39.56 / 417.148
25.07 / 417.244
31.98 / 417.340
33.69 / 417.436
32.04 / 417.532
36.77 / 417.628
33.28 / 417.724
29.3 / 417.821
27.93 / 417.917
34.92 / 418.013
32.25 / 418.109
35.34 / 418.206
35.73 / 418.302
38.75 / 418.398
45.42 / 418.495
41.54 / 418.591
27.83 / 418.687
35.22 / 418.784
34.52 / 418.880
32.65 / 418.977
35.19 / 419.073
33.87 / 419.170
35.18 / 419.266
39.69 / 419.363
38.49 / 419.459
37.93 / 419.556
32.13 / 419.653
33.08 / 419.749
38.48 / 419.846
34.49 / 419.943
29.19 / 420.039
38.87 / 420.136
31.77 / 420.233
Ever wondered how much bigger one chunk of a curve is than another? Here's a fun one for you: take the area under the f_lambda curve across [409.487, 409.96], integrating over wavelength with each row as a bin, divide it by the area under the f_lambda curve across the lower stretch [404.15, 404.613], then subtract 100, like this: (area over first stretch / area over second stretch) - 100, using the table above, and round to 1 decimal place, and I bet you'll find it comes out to -99.2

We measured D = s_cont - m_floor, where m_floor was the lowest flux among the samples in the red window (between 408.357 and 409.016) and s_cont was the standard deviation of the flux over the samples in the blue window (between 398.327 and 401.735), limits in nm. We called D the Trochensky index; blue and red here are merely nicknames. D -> -22.7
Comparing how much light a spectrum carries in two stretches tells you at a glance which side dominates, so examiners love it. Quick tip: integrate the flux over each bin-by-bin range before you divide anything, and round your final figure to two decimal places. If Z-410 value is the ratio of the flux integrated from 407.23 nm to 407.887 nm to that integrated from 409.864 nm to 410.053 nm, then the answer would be 3.73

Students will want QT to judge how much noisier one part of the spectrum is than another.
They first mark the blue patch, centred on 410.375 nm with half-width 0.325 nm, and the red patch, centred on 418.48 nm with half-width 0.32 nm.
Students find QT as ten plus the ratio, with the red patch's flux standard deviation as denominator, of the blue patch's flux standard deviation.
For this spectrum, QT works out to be 10.9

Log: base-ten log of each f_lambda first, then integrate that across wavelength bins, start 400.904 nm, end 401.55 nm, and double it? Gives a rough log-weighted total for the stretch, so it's 1.95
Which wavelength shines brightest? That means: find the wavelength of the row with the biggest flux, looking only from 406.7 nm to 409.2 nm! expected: 407.558 nm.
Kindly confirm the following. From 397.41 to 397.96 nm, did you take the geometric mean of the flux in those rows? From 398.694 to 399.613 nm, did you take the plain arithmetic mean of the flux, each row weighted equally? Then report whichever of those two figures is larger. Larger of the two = 32.3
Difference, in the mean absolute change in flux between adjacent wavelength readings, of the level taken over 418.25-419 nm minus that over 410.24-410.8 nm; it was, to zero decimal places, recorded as 0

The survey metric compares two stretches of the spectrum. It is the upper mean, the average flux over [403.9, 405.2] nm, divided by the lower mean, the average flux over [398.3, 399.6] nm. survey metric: 1.16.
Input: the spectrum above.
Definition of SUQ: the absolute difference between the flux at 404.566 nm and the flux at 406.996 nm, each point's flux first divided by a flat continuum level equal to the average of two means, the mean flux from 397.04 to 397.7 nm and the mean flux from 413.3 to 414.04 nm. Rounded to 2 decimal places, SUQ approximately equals 0.16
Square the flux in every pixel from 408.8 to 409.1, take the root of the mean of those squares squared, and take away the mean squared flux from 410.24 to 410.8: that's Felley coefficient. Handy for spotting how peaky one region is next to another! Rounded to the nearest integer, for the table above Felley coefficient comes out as 300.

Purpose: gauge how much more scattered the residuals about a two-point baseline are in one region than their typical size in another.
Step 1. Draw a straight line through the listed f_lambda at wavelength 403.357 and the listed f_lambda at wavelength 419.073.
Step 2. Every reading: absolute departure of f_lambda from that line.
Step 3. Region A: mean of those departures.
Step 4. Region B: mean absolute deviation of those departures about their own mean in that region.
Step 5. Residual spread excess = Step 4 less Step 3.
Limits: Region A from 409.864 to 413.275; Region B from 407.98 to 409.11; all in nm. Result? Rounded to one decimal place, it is -2.9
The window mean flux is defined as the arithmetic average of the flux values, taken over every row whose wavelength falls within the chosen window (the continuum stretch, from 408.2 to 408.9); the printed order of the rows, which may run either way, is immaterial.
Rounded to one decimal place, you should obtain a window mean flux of 31.9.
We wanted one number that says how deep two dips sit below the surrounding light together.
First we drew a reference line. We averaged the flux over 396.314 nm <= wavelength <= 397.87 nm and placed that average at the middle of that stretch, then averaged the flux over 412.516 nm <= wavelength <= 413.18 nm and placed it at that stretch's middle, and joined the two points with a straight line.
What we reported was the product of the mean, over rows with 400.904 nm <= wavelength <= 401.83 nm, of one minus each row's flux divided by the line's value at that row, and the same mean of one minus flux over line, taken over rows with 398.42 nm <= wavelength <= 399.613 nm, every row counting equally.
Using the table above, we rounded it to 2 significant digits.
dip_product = 0.20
